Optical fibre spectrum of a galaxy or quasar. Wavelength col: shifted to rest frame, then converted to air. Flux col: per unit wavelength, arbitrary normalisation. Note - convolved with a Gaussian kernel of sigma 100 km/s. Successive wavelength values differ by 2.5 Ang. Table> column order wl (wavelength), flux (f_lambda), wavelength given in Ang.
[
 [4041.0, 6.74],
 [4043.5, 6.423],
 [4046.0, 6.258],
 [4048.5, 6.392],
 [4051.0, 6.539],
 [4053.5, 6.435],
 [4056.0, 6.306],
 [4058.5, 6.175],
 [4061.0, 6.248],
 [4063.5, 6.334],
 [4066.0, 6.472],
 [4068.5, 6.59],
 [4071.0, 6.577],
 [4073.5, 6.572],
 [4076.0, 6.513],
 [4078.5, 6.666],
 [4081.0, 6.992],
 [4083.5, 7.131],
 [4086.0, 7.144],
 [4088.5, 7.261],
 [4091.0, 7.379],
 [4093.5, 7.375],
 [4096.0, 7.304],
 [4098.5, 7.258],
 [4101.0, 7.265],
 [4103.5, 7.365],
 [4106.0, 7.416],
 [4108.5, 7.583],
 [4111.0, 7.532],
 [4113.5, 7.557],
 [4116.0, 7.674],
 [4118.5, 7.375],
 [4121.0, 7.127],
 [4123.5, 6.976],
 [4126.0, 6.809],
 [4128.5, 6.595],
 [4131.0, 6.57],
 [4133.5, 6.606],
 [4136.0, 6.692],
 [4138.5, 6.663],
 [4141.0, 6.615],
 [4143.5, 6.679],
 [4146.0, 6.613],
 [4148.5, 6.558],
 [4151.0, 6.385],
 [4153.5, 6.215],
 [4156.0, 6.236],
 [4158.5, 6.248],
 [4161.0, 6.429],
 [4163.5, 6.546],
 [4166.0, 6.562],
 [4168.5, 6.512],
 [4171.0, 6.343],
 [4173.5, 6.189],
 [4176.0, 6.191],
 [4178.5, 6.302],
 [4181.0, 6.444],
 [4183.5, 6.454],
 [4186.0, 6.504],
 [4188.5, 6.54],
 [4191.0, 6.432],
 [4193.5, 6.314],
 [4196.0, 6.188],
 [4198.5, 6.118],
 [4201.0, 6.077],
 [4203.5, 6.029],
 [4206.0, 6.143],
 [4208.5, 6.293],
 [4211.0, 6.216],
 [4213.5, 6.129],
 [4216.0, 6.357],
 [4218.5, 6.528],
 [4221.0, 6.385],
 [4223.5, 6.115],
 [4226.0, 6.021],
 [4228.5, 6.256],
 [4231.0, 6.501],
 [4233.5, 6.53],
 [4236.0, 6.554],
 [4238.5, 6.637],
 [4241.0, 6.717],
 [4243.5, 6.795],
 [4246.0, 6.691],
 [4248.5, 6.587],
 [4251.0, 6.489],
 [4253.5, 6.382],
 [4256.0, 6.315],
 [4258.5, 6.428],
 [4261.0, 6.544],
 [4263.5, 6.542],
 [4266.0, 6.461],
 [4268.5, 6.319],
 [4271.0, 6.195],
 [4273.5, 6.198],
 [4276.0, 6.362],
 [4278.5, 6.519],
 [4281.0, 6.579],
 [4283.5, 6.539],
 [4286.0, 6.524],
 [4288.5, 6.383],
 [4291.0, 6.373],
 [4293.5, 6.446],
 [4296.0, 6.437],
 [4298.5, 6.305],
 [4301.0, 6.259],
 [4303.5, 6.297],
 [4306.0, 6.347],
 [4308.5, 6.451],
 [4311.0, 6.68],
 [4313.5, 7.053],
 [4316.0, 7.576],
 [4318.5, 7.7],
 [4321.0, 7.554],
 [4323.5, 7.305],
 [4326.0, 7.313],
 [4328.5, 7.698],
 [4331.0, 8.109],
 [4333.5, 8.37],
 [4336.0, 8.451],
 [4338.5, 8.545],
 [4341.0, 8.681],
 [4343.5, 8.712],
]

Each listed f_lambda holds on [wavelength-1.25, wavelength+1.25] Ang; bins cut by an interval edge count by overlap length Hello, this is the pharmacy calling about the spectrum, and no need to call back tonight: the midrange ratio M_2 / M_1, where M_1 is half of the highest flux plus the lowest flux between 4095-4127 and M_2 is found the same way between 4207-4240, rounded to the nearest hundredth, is 0.87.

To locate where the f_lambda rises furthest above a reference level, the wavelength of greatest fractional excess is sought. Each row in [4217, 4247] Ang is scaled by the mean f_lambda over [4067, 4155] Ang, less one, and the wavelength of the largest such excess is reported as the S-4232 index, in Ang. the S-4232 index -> 4243.5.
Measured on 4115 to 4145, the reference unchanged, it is 4116.0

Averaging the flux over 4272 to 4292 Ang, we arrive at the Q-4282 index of 6.43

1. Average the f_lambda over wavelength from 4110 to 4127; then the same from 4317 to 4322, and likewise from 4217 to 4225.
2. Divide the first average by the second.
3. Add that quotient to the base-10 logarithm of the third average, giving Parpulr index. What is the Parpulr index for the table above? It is 1.76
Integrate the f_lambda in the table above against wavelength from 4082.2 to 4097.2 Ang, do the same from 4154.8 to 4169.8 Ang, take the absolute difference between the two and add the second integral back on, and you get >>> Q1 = 109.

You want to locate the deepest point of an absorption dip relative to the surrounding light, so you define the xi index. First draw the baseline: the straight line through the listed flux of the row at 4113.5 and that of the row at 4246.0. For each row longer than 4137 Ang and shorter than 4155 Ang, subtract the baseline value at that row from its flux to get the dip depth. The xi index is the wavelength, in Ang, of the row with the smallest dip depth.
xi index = 4153.5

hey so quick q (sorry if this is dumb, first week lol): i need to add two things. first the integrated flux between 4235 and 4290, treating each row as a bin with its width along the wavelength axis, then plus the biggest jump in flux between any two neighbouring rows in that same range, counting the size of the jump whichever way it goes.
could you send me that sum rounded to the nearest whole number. 357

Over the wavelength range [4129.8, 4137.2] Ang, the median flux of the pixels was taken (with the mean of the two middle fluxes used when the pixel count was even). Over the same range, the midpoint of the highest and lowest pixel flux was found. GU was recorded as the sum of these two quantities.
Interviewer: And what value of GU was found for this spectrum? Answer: 13.2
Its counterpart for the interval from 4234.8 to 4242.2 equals 13.3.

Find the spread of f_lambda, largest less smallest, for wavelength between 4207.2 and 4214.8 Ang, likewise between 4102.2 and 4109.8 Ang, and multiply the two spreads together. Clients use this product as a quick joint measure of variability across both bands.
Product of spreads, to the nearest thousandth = 0.036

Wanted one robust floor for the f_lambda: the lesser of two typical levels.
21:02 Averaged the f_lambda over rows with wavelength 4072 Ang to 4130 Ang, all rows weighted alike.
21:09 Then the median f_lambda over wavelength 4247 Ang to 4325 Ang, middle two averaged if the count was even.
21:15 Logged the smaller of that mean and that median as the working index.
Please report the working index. 6.45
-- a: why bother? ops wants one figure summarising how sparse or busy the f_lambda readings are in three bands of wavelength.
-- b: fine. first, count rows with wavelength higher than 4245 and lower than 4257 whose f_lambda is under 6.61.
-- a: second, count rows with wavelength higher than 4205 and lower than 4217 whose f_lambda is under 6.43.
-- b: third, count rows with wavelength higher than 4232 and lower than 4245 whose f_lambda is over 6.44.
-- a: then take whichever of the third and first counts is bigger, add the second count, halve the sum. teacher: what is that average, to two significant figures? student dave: 5.0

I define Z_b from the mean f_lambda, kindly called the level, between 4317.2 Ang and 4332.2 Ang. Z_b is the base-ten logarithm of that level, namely 0.88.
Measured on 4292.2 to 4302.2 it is 0.80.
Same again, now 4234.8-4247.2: 0.82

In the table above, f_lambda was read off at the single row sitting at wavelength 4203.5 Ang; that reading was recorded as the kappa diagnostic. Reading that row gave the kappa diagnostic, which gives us 6.029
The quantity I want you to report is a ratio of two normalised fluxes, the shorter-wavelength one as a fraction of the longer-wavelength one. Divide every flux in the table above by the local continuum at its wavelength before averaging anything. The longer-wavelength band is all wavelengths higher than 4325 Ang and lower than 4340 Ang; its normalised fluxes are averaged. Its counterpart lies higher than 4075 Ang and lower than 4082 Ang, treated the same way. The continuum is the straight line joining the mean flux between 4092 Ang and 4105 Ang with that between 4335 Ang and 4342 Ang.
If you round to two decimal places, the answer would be 0.98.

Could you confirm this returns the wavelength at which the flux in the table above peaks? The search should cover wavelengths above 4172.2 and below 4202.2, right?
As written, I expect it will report 4188.5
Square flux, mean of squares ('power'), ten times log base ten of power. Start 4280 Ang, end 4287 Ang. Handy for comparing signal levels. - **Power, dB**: 16.3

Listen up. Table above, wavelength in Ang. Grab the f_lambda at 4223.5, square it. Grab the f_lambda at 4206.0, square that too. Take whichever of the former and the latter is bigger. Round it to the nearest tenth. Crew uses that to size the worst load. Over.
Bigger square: 37.7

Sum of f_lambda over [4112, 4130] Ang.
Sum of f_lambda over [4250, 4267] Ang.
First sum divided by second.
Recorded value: 1.11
